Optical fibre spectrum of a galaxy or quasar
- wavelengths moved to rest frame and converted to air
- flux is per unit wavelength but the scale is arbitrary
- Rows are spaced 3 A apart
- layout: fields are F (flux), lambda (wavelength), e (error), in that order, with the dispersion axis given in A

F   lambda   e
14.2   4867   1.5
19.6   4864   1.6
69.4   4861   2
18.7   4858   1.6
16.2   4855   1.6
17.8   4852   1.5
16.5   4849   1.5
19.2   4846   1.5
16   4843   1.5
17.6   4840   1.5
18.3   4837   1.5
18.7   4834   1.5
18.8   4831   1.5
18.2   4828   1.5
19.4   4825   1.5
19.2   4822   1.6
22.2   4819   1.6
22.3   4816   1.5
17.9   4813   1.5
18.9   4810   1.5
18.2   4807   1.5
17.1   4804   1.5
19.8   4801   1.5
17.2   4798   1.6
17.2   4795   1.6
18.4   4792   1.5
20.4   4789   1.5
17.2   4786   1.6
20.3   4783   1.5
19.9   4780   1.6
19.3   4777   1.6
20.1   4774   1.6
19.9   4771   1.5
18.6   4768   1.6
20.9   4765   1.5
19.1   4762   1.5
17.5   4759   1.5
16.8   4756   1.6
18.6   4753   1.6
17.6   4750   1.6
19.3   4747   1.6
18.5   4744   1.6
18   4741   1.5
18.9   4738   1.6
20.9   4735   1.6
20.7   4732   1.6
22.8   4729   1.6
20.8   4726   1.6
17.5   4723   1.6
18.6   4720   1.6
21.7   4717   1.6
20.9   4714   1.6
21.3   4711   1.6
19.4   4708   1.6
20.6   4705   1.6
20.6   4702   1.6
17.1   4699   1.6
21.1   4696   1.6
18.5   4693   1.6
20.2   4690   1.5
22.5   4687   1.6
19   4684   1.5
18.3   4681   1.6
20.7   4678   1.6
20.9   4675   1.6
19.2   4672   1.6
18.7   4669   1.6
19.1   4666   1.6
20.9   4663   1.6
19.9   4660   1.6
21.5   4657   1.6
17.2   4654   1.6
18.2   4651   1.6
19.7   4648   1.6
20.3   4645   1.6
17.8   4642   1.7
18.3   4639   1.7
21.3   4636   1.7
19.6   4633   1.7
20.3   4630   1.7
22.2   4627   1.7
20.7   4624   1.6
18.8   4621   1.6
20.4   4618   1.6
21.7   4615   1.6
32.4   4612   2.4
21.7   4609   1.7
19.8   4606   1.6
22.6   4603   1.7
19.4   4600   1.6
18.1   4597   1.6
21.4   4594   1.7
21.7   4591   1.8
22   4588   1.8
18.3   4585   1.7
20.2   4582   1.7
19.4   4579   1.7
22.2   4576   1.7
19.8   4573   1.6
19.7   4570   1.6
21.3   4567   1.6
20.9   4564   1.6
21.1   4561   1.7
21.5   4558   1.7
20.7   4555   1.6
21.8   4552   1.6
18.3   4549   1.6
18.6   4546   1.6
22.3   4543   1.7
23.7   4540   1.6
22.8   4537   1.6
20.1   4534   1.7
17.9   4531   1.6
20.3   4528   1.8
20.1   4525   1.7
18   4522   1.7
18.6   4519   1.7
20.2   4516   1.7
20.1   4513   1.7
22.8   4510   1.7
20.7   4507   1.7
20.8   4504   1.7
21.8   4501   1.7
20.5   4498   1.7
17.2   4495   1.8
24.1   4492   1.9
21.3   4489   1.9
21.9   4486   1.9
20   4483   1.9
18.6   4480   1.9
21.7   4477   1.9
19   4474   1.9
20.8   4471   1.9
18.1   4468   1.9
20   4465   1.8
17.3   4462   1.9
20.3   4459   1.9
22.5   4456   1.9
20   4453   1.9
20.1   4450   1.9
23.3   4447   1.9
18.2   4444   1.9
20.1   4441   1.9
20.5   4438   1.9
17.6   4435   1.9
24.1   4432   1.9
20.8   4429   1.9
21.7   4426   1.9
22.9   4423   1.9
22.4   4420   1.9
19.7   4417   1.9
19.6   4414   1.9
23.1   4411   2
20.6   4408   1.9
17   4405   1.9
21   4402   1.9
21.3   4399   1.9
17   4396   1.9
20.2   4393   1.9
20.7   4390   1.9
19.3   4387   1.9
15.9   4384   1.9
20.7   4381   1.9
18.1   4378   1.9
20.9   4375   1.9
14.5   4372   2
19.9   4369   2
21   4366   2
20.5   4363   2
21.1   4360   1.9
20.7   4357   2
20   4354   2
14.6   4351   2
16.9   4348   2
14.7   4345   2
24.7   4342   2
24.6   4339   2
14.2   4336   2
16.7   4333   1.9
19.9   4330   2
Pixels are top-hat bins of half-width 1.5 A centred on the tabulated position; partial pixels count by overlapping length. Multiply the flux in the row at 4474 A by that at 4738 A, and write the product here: 359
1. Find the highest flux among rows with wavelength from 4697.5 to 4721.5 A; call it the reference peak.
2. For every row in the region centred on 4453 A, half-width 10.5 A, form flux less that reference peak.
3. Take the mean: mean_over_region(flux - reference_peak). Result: -1.5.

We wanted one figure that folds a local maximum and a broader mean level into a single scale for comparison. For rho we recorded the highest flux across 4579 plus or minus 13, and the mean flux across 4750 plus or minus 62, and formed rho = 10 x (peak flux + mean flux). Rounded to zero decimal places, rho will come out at 415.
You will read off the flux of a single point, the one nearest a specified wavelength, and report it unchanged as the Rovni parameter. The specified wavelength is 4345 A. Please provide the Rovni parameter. 14.7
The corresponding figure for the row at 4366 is 21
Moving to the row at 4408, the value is 20.6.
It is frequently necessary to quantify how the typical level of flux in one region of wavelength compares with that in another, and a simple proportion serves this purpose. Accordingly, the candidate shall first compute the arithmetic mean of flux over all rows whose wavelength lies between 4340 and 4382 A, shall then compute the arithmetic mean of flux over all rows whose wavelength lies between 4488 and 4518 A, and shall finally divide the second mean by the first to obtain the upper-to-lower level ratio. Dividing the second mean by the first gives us 1.09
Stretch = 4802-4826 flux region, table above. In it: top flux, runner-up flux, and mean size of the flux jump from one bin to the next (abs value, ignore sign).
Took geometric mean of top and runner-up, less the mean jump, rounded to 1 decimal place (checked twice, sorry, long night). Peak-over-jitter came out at 20.7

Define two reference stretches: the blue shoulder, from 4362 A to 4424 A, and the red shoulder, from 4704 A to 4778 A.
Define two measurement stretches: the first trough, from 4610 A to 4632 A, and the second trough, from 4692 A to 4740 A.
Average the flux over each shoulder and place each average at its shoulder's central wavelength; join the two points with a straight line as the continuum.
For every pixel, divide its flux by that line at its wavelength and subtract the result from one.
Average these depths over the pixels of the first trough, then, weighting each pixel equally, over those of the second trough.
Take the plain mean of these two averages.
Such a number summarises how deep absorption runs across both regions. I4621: -0.08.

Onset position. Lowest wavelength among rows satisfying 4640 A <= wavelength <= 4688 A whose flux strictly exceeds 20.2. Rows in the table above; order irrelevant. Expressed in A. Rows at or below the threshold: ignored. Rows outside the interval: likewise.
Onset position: 4645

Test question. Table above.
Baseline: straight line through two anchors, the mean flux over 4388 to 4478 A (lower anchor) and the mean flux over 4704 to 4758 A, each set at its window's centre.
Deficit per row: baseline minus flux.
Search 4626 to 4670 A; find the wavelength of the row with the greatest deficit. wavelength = 4654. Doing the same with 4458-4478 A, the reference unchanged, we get 4462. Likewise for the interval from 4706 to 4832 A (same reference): 4756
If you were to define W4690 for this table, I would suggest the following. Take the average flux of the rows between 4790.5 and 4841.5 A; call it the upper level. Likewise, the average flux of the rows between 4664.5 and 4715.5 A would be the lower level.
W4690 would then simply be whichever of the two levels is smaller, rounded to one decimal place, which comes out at 18.8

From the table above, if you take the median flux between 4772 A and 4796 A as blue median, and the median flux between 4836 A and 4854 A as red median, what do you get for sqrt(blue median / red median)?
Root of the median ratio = 1.05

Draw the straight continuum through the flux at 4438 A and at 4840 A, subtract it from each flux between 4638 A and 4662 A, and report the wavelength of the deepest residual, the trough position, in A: 4654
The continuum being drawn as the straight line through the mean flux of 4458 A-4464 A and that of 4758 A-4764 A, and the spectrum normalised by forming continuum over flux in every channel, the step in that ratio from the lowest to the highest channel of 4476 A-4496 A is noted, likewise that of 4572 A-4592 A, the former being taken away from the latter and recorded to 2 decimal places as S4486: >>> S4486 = -0.31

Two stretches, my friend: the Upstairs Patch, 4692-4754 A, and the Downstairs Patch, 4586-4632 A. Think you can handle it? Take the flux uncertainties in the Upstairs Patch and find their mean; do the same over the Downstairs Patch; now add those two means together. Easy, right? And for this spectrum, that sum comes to 3.31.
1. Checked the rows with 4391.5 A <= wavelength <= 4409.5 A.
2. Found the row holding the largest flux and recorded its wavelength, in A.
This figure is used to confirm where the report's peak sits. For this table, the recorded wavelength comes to 4399 A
